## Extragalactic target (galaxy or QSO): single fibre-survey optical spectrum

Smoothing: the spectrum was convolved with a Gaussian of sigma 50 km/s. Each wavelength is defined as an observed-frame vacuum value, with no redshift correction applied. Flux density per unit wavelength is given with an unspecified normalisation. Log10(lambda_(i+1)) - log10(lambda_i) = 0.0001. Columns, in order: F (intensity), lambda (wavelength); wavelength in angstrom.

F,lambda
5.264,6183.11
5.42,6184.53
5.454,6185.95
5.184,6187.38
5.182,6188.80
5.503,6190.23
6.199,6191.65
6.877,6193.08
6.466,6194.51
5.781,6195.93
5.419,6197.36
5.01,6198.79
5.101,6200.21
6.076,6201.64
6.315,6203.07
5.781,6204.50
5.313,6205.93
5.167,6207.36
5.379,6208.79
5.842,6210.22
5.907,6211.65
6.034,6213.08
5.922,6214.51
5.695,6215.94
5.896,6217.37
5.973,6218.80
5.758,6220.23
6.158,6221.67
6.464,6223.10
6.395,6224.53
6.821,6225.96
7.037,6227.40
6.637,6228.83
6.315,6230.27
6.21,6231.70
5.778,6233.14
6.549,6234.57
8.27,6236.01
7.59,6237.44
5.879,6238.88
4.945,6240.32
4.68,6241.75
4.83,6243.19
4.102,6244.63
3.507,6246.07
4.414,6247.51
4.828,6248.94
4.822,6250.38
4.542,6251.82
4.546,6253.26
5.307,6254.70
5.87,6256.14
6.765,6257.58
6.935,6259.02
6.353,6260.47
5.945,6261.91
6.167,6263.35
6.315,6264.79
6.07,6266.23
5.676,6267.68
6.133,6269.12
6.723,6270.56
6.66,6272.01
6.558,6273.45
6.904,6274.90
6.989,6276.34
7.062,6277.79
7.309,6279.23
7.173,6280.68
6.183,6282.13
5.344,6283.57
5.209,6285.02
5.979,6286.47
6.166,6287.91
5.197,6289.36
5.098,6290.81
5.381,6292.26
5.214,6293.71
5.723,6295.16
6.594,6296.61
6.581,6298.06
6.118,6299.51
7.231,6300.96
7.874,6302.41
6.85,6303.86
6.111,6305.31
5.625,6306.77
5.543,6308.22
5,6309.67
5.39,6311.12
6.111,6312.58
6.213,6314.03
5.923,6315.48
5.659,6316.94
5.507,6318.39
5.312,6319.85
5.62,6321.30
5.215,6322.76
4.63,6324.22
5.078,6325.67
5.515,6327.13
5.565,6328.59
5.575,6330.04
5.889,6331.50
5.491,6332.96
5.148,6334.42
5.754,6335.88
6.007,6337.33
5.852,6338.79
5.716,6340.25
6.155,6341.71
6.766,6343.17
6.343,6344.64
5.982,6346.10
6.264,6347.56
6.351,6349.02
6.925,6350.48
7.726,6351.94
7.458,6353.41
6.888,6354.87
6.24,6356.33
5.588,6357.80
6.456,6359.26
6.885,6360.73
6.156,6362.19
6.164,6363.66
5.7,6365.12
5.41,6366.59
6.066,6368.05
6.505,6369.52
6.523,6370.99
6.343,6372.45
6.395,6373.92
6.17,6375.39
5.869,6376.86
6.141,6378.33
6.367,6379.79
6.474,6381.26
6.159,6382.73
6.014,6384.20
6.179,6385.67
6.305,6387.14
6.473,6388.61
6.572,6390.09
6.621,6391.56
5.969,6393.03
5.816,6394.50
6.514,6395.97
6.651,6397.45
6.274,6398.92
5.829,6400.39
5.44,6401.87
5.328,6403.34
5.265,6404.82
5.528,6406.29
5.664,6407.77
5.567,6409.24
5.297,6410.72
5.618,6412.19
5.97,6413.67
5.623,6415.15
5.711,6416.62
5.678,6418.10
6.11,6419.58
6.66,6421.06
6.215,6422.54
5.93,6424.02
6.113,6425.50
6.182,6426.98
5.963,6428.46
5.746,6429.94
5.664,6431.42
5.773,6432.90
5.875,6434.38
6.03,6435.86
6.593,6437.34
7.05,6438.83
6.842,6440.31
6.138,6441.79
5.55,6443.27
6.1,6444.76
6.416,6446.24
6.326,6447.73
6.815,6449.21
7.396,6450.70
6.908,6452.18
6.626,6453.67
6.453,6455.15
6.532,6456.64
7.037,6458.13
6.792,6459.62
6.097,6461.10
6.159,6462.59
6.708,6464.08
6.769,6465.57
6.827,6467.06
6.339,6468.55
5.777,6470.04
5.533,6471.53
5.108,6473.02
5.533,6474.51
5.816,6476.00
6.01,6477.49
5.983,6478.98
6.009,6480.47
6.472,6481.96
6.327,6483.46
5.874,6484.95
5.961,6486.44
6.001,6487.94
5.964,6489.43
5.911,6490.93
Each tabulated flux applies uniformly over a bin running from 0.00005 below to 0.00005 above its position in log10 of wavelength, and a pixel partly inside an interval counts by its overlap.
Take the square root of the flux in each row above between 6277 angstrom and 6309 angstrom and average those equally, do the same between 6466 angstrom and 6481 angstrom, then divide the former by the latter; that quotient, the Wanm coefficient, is 1.02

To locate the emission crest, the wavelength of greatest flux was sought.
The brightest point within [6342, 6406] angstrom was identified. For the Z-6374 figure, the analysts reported 6351.94 angstrom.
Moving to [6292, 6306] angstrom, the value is 6302.41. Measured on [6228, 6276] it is 6236.01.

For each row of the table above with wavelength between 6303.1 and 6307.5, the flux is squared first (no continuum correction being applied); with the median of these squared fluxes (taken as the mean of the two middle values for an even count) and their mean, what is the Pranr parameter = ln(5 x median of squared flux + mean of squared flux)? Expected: 5.42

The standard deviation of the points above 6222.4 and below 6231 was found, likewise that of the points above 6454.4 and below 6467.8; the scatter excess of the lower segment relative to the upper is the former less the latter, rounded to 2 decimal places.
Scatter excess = -0.04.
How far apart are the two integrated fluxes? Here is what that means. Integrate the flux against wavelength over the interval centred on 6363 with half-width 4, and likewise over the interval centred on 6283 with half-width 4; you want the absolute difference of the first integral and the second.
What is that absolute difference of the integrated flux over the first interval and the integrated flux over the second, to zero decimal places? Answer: 0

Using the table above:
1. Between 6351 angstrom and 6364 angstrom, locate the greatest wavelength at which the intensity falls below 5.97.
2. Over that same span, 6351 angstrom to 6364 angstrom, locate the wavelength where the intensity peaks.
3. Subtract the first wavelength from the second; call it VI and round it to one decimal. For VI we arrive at -5.9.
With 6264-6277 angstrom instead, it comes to 8.7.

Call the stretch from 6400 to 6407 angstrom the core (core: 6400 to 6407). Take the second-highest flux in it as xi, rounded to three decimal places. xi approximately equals 5.528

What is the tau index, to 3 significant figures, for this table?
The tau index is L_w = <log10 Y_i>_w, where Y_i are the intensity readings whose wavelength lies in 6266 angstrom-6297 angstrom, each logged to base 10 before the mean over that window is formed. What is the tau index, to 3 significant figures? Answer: 0.786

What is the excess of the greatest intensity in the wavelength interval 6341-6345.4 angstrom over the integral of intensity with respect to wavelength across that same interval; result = -21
